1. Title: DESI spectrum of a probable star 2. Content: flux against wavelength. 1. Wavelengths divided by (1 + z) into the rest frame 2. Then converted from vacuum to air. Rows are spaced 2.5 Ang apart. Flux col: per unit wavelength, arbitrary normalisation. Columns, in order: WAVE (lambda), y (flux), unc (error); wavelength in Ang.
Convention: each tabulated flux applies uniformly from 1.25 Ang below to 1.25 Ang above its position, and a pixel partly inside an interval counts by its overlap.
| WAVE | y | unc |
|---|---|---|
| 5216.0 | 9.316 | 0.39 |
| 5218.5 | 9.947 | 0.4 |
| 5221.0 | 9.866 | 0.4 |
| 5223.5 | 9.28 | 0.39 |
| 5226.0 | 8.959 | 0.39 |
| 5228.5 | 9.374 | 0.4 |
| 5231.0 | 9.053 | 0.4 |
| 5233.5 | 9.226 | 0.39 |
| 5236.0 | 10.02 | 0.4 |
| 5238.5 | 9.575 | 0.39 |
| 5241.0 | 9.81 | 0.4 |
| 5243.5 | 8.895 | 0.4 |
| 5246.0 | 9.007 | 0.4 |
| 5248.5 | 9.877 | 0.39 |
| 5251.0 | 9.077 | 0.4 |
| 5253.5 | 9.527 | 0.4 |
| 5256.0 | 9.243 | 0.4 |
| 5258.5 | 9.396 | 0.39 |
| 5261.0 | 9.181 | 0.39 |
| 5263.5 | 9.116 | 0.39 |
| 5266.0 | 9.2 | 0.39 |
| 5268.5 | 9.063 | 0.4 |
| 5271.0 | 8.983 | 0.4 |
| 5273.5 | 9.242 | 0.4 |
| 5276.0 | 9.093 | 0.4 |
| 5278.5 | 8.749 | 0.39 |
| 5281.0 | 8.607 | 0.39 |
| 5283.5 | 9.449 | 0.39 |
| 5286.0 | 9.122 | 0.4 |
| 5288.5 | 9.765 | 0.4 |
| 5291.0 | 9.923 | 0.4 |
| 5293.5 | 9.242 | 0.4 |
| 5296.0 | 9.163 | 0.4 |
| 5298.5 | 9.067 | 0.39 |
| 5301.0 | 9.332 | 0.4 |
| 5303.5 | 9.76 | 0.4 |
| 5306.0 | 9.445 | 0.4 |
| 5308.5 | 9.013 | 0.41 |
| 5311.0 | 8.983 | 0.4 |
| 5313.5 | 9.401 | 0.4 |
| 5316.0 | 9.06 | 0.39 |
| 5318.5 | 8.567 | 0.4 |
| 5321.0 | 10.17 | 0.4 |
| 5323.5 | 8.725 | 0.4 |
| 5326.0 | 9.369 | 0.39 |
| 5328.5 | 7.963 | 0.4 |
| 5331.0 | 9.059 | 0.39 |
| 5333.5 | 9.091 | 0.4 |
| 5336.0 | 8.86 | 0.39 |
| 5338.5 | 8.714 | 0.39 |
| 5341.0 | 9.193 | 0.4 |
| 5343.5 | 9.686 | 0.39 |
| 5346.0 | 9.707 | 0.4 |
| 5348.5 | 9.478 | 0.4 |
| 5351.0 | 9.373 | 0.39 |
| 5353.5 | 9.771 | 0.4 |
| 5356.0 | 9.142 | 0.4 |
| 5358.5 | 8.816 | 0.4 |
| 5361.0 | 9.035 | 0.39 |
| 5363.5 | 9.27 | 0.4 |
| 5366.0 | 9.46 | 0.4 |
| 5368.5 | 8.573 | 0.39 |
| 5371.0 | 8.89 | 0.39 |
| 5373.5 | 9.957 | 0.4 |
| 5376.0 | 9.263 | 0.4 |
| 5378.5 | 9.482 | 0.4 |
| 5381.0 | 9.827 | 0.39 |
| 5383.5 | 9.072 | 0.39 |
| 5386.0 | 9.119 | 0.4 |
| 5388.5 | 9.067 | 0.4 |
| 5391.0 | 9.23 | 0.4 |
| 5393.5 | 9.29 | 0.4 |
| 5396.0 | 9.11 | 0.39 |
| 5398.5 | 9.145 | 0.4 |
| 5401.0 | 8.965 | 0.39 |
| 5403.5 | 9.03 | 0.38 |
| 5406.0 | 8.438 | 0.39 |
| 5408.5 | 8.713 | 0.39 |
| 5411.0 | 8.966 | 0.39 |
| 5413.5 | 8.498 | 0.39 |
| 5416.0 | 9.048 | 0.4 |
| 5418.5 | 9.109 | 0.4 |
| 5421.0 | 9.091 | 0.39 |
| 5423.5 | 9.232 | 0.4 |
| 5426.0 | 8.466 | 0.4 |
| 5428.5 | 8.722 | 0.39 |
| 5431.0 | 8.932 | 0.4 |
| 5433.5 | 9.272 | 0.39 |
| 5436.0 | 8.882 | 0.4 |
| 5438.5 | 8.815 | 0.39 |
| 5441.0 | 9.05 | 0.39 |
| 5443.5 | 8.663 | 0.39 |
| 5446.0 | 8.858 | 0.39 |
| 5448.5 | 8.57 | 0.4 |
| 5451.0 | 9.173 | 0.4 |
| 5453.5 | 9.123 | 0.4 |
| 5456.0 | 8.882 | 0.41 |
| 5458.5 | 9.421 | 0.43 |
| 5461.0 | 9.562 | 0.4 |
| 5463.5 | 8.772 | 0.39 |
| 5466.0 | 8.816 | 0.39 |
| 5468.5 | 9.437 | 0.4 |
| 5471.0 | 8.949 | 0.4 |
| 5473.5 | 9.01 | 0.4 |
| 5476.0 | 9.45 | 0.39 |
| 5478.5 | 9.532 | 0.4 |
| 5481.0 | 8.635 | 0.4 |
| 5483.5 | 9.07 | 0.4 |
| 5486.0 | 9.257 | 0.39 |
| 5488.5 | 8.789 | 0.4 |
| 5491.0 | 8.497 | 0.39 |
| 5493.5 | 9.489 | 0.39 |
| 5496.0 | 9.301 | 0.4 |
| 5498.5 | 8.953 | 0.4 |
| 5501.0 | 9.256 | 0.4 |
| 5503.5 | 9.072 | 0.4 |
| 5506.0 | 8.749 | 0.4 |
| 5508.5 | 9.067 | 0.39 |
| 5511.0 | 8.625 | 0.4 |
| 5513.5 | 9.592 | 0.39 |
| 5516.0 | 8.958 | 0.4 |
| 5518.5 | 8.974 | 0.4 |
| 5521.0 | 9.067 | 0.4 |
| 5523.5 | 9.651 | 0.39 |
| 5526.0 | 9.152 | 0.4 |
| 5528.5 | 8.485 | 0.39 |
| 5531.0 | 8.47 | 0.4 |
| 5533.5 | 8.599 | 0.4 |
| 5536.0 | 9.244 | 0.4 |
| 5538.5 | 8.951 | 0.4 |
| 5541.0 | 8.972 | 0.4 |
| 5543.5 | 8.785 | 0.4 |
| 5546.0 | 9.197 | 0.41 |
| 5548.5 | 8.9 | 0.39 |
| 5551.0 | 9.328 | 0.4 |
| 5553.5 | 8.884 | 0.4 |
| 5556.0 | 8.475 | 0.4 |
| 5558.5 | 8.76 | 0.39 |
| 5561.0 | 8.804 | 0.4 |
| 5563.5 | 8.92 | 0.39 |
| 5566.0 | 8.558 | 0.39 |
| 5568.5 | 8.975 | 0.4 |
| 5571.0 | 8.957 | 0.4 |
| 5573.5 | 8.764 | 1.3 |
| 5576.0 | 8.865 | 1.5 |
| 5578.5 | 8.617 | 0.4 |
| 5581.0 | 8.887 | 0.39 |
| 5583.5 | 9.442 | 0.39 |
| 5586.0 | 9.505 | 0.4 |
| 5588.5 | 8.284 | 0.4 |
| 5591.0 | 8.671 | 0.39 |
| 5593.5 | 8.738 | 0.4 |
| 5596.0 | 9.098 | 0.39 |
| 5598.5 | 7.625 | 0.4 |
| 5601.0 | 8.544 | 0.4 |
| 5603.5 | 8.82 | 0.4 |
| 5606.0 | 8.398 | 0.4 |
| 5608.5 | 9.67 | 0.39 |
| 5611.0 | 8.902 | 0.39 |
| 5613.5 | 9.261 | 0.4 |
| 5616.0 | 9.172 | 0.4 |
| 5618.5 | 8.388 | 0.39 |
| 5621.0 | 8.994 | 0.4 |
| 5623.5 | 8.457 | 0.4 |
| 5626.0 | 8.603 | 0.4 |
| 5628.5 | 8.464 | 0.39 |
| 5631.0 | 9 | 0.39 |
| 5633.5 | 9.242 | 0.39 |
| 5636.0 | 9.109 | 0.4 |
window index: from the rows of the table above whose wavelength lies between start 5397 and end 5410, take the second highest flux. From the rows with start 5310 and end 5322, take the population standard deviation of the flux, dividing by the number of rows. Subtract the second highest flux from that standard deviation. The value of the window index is -8.49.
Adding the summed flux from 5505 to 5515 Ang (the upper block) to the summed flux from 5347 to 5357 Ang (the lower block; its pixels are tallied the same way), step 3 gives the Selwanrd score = 73.8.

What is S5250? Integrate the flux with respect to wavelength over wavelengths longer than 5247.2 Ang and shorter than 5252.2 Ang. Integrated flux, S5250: 47.4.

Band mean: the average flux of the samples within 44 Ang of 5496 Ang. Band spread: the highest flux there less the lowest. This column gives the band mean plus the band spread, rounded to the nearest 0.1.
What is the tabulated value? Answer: 10.2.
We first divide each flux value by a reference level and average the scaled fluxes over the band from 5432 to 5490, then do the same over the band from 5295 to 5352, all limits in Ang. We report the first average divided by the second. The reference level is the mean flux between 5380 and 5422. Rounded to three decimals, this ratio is 0.985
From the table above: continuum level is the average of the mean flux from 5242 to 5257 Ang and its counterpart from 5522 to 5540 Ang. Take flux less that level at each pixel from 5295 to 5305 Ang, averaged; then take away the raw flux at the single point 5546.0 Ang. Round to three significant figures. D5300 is -8.97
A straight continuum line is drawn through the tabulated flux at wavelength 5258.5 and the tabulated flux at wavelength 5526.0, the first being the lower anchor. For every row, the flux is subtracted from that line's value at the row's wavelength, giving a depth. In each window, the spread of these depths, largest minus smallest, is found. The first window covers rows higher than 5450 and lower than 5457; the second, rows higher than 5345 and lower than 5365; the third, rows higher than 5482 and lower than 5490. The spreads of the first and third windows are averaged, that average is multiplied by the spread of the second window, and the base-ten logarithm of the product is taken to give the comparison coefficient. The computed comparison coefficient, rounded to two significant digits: -0.45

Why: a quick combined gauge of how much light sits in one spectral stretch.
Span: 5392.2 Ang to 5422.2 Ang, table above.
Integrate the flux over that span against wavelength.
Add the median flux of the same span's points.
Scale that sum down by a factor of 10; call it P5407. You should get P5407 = 28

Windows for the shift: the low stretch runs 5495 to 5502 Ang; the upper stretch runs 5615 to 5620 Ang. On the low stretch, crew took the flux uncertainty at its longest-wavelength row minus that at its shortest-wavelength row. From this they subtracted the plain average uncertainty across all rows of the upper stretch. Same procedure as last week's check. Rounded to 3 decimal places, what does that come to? -0.395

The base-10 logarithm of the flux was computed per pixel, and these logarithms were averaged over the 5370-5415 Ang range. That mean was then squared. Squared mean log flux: 0.920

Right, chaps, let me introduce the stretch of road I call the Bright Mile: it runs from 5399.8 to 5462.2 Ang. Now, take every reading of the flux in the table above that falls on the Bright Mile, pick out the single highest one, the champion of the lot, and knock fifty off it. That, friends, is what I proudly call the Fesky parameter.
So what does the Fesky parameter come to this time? -40.4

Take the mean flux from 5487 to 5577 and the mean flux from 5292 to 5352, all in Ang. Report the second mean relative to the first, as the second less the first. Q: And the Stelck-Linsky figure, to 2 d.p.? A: 0.24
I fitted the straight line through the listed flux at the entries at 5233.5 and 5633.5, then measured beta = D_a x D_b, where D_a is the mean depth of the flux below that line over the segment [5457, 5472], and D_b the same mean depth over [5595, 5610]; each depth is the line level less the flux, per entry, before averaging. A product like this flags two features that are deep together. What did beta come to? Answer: 0.042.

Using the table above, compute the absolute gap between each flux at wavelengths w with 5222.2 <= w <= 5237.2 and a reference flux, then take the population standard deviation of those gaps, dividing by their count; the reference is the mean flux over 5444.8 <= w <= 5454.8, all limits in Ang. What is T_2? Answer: 0.34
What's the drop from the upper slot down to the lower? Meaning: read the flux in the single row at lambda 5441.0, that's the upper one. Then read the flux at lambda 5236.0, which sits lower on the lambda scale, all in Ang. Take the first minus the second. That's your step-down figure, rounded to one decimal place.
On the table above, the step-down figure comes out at -1.0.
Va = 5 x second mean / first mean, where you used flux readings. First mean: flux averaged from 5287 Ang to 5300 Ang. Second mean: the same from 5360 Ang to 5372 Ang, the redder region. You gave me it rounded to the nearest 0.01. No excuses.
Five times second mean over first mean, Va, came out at 4.80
